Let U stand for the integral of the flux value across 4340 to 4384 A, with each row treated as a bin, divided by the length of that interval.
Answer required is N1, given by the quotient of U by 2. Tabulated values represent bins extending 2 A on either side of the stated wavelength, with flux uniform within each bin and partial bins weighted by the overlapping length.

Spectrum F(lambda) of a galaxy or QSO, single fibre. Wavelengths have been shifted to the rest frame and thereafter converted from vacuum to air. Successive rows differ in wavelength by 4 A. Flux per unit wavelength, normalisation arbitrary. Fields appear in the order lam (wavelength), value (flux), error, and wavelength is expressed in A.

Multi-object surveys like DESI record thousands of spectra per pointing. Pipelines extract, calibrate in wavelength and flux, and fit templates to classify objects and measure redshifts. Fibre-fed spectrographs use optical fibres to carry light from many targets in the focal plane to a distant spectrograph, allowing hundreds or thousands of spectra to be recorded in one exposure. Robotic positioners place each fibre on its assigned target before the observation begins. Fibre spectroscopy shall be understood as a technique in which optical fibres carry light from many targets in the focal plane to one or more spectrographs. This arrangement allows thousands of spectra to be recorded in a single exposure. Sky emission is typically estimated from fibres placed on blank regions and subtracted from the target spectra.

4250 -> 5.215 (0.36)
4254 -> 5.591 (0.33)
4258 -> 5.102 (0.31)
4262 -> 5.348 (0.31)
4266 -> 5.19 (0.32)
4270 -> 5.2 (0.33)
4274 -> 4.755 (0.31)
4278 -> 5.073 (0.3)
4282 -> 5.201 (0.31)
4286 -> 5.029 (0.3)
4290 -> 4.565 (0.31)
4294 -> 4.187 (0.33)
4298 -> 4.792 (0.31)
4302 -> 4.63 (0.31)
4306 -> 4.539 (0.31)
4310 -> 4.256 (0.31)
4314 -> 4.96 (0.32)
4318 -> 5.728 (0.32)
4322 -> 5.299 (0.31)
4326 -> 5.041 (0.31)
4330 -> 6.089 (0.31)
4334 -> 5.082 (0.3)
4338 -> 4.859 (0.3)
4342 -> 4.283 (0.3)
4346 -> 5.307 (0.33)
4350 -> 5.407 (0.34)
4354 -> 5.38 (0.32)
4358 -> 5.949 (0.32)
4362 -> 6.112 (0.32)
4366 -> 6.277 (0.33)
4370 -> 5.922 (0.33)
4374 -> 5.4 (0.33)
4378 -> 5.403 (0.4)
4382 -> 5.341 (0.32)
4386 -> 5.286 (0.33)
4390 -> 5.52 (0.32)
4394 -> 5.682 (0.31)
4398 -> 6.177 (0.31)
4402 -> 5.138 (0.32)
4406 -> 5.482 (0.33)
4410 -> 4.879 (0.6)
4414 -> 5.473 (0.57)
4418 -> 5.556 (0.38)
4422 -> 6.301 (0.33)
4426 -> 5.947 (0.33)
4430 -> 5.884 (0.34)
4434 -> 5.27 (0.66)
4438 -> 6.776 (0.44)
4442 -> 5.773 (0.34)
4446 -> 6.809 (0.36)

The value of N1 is 2.76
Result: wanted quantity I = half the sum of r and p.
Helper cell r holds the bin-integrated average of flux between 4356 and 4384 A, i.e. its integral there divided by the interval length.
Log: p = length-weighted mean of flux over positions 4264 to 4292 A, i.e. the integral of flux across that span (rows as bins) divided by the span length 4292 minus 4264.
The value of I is 5.39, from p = 5.0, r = 5.8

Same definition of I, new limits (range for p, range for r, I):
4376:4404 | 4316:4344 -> 5.35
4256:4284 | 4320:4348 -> 5.13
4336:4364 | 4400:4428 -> 5.43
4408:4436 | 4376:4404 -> 5.56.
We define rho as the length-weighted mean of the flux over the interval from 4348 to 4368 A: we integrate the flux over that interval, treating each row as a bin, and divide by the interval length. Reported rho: 5.8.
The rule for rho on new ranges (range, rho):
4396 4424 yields 5.6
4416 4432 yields 5.9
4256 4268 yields 5.2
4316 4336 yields 5.4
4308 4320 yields 5.0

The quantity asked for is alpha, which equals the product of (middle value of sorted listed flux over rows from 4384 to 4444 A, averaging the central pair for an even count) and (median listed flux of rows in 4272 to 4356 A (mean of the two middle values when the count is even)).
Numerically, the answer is 27.9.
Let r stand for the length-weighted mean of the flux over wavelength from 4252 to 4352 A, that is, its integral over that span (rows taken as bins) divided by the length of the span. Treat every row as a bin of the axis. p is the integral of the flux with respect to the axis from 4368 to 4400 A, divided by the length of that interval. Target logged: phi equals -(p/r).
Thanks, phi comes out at -1.11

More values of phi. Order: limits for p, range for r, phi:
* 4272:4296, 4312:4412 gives -0.88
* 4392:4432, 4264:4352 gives -1.14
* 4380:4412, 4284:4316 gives -1.18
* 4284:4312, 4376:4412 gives -0.84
